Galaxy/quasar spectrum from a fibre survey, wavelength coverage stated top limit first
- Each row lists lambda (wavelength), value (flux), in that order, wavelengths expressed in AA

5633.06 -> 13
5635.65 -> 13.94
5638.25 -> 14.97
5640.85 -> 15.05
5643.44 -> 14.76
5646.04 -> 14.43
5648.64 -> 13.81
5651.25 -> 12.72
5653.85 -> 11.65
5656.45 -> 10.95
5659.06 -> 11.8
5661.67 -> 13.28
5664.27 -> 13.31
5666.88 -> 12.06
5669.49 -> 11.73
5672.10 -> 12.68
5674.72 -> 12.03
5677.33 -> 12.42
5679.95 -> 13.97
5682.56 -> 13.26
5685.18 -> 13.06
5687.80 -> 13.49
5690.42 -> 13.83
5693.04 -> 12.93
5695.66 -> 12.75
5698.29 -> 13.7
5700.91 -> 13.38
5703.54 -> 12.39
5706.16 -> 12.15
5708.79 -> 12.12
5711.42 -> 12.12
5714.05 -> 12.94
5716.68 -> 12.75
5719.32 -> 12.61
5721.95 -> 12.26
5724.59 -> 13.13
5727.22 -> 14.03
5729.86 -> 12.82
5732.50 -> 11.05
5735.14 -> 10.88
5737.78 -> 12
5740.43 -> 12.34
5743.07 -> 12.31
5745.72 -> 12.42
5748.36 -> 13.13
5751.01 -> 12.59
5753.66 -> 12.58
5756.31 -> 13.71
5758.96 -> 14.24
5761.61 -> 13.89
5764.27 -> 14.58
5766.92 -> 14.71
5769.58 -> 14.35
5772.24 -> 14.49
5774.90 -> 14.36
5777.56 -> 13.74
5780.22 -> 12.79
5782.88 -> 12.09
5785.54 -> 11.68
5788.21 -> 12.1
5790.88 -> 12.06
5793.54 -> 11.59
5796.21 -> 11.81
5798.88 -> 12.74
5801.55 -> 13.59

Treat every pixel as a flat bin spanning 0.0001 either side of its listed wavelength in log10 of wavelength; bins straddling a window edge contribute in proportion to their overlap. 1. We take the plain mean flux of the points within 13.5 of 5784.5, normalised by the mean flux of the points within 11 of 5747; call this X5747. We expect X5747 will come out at 1.00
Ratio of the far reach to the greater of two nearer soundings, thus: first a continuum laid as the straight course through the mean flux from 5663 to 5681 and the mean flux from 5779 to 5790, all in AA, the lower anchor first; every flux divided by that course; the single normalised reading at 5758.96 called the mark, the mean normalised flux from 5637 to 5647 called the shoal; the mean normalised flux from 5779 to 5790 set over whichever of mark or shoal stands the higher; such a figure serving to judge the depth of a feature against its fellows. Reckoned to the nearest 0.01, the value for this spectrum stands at 0.86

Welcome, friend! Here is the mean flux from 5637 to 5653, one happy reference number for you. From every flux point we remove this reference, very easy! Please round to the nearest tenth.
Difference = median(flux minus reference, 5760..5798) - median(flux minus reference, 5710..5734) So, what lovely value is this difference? 0.5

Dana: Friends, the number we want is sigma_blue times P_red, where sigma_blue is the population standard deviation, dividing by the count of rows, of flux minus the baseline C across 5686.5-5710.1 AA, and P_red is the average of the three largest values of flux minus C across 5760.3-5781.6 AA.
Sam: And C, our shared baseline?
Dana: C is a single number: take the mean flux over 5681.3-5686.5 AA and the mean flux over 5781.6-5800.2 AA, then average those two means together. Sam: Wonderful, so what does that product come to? 1.3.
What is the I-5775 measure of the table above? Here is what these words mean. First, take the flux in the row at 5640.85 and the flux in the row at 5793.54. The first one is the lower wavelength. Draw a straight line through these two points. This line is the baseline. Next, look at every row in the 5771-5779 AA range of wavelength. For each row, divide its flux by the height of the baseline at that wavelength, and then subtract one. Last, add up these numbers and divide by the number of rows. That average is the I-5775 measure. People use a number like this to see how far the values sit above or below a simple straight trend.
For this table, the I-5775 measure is 0.18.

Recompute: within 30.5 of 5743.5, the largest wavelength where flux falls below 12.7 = 5753.66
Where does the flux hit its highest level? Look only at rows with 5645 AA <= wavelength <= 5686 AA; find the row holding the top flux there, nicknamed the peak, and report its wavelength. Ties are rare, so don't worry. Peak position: 5646.04 AA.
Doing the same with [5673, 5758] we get 5727.22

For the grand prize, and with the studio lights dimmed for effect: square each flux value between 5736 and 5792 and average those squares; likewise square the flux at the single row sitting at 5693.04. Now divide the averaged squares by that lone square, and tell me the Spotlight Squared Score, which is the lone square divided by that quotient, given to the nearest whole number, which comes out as 161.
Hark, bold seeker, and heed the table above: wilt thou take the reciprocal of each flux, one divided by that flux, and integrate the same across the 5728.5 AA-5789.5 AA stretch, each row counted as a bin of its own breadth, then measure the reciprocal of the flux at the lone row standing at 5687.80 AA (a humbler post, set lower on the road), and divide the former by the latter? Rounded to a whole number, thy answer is 64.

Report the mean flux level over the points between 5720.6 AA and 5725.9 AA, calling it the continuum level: 12.7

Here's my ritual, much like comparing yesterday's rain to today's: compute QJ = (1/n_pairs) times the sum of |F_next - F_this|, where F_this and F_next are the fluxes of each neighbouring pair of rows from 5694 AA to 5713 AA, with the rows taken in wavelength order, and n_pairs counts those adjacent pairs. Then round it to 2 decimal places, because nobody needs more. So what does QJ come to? 0.42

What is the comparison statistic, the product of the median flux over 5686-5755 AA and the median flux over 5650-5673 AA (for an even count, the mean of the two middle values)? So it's 152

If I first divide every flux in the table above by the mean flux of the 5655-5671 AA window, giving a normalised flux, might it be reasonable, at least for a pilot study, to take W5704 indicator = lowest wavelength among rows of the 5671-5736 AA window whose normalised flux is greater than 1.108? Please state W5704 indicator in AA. 5679.95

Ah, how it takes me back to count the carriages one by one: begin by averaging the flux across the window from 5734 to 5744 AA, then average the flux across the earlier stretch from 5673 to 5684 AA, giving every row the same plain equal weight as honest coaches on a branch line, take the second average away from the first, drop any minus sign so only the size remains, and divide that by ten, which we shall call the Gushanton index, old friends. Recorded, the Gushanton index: 0.10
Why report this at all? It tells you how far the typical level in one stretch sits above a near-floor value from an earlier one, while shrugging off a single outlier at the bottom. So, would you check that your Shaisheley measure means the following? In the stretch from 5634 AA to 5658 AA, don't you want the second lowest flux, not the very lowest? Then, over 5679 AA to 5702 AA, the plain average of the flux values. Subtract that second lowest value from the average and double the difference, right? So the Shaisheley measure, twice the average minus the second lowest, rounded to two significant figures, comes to 3.4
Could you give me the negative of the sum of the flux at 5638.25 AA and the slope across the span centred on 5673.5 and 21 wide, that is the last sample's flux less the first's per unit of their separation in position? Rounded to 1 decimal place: -15.0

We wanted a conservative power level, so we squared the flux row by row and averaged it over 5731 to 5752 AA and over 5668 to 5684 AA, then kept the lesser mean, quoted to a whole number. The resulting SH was 147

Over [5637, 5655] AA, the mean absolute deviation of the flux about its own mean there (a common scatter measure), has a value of 1.02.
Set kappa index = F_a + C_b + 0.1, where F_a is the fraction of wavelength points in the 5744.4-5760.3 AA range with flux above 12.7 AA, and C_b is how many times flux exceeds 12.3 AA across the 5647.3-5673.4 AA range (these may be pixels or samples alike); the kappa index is 5.6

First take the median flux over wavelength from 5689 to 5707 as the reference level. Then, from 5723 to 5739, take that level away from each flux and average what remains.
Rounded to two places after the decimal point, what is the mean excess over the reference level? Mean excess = -0.61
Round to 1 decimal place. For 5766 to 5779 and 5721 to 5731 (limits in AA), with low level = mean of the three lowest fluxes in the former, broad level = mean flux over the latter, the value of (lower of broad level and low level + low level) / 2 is 13.6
